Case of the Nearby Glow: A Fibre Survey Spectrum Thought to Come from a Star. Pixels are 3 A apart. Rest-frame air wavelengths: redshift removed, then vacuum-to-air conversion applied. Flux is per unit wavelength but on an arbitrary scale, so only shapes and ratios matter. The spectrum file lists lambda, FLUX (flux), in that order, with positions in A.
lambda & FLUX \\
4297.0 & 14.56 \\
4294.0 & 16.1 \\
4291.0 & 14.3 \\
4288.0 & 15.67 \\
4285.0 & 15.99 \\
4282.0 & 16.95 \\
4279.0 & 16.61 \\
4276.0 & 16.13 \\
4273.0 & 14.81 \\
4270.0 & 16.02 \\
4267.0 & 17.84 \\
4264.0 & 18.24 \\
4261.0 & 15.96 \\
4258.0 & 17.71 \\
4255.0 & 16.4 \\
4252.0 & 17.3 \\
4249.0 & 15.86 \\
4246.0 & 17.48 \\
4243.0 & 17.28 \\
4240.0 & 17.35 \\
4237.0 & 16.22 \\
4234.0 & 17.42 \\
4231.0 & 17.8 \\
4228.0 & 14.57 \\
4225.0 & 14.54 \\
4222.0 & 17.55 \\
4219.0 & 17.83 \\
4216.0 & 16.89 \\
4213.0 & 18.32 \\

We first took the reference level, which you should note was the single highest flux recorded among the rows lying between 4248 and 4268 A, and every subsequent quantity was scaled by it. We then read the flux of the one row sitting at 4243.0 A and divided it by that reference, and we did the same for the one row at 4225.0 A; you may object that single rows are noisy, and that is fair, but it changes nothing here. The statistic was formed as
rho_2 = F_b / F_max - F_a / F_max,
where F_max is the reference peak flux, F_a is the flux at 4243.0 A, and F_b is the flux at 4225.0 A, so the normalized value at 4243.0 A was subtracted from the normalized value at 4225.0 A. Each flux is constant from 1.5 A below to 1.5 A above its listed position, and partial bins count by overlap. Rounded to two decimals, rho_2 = -0.15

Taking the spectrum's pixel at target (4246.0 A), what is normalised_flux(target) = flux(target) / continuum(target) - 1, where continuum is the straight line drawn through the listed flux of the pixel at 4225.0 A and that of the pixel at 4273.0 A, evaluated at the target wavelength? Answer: 0.19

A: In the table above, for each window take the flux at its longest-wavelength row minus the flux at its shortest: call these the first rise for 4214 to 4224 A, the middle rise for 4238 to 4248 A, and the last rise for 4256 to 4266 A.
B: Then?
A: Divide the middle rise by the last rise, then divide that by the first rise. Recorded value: 0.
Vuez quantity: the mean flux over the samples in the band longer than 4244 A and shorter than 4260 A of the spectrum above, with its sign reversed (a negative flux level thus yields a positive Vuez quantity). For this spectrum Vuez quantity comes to -16.9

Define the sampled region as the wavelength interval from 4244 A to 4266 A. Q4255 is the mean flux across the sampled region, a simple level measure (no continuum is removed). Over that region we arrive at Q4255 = 17.0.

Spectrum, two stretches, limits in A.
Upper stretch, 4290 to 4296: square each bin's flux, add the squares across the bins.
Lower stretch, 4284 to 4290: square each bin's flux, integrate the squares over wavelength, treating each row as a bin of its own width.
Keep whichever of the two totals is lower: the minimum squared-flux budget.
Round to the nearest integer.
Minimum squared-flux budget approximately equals 464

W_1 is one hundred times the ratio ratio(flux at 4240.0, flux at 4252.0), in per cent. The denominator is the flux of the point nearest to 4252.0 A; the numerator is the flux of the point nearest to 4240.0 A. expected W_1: 100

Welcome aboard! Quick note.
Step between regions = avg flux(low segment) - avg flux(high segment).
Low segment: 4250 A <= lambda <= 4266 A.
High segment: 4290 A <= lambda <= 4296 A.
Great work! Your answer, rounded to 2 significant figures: 1.9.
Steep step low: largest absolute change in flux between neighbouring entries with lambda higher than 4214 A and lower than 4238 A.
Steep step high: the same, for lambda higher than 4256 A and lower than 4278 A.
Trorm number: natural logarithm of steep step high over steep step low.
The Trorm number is -0.35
